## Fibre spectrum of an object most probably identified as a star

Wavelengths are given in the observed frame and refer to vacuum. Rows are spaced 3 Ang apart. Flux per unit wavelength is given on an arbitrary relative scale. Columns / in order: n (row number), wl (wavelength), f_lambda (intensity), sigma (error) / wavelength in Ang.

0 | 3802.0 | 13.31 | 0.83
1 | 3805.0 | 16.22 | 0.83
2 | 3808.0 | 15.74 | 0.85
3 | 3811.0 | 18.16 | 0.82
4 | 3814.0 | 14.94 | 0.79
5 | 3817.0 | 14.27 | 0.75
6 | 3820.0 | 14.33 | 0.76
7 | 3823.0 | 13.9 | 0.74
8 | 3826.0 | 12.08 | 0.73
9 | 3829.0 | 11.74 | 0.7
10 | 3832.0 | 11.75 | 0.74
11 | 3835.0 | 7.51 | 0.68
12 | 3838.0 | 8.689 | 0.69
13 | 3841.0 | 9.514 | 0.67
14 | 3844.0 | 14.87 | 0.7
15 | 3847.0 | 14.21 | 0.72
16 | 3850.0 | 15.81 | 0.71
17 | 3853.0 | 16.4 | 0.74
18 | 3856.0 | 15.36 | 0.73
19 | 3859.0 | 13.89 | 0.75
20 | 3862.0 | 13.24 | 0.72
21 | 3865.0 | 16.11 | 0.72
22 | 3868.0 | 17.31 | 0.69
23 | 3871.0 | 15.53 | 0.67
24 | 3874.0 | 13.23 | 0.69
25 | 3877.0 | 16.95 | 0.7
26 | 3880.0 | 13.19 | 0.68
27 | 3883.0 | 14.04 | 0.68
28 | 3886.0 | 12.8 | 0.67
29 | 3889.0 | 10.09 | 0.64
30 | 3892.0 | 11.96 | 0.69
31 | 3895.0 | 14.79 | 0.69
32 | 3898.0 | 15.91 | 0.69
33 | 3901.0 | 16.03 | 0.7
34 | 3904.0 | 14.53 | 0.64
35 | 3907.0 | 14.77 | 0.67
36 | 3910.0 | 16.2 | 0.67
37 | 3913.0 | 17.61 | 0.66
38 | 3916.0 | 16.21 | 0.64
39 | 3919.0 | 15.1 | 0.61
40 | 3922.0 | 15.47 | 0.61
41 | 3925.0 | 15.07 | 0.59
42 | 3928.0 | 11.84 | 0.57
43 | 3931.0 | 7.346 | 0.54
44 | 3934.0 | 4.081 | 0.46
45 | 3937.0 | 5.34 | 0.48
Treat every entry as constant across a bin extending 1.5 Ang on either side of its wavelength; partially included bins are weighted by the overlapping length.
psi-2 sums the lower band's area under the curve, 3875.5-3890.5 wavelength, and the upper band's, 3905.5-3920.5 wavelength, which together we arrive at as 441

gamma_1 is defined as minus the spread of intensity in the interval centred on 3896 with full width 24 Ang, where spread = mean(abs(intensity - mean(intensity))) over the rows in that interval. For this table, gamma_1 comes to -1.68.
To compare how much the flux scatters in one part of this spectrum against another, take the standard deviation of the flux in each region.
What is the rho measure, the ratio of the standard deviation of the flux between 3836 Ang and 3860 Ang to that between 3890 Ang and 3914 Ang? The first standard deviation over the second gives 1.74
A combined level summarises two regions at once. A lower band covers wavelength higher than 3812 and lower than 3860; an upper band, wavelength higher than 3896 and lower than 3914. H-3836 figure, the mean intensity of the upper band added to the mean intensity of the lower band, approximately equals 28.9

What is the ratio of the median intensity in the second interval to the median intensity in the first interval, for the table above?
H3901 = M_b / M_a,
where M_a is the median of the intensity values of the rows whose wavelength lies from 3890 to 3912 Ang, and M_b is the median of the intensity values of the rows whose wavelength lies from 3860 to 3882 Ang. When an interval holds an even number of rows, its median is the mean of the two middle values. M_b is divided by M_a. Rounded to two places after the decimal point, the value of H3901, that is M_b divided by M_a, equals 1.05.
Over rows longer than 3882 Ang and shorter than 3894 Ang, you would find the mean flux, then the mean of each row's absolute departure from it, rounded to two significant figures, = 1.2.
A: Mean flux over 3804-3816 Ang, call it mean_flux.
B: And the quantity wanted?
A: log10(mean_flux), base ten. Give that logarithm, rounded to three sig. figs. 1.21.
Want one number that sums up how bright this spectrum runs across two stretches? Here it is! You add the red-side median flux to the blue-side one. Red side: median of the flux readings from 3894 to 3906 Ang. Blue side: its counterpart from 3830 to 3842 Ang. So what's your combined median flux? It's 24.5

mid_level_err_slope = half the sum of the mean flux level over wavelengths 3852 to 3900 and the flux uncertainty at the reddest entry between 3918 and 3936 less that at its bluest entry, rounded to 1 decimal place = 7.1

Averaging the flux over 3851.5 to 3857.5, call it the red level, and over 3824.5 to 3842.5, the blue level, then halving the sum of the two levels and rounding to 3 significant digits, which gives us 13.0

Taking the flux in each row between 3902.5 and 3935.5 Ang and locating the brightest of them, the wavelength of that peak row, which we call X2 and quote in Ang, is 3913.0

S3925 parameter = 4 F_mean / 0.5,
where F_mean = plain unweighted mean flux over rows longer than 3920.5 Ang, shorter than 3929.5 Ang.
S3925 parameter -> 113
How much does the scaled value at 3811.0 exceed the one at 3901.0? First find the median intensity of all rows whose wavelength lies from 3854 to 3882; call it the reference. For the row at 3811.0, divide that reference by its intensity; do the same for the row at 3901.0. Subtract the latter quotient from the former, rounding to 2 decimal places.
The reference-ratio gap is -0.11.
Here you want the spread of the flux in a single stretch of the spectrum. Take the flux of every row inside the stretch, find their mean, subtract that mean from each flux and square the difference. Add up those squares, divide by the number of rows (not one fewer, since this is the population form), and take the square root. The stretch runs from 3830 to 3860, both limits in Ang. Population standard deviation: 3.0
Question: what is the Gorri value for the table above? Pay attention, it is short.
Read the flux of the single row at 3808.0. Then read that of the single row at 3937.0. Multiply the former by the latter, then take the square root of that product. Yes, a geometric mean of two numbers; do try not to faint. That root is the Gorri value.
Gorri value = 9.2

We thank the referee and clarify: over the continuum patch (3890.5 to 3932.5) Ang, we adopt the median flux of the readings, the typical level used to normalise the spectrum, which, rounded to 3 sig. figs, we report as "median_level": 15.1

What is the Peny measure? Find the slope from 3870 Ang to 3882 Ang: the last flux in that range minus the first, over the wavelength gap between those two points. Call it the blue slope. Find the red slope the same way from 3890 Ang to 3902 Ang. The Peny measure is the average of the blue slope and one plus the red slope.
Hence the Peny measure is 0.60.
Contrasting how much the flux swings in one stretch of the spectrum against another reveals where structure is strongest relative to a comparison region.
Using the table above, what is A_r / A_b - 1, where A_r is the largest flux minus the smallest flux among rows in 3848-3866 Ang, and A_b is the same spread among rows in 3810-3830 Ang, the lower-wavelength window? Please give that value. -0.5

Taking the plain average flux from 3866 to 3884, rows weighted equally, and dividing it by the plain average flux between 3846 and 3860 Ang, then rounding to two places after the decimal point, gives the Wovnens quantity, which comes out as 0.99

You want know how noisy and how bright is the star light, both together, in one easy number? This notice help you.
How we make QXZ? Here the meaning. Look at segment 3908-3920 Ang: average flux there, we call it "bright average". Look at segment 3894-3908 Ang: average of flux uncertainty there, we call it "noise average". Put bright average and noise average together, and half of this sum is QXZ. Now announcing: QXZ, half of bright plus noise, 8.5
